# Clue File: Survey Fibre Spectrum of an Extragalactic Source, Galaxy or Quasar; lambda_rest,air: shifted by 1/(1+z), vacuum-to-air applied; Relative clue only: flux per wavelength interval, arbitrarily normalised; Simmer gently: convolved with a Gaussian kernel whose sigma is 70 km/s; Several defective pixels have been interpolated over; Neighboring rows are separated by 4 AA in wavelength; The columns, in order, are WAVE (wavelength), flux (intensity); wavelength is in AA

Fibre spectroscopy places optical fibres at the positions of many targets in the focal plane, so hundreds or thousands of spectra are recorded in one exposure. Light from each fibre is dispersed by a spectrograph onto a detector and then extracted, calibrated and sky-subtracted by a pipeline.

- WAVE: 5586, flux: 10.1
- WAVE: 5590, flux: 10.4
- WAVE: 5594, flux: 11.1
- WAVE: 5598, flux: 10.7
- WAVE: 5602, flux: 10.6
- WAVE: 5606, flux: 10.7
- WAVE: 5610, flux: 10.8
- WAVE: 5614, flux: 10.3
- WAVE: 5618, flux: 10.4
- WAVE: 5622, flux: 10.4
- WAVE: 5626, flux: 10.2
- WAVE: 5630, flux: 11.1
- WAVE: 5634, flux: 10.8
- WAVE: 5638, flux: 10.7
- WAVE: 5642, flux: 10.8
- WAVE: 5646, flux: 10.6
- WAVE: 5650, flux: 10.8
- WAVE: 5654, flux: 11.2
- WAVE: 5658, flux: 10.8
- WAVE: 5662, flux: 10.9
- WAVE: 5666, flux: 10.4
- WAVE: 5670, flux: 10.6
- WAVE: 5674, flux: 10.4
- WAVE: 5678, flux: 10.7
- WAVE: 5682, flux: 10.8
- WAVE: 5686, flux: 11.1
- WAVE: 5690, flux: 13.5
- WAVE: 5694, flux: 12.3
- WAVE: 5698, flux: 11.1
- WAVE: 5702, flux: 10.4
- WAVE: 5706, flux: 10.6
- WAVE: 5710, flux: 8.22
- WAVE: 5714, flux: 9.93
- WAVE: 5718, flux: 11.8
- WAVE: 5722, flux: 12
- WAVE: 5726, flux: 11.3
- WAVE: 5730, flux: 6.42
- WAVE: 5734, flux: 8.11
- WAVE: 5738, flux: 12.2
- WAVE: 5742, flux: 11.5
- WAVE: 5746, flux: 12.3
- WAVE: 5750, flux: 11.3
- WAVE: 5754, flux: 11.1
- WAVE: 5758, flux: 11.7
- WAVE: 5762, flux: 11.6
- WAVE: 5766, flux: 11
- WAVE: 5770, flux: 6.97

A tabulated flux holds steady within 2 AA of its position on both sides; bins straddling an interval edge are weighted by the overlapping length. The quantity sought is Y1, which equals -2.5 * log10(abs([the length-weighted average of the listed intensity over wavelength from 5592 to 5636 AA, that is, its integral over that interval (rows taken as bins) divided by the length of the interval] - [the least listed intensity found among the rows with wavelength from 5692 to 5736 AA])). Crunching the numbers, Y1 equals -1.6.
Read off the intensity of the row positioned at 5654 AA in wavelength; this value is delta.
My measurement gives 11.2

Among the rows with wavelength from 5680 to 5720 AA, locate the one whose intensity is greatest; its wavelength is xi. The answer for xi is 5690 AA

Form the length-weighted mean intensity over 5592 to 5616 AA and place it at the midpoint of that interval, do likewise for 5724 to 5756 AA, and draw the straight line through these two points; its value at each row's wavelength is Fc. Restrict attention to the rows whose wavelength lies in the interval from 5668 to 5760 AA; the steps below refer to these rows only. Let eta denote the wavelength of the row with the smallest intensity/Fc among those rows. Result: 5730 AA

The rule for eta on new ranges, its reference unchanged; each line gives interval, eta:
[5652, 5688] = 5666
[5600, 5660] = 5626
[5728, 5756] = 5730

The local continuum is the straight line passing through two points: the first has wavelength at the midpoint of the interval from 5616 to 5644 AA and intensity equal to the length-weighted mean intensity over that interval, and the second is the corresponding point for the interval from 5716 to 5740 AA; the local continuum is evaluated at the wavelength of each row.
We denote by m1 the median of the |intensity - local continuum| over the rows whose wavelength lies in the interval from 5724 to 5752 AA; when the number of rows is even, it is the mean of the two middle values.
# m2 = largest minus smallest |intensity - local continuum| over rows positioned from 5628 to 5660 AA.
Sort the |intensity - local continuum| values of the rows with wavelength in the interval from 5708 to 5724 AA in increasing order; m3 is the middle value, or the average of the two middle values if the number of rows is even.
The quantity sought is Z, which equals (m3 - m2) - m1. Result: -1.0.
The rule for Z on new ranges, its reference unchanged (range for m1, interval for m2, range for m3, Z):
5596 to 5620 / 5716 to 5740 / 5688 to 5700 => -1.1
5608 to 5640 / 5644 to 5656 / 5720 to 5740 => 1.0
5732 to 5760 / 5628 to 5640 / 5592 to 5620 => -1.7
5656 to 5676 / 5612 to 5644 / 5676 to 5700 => 0.2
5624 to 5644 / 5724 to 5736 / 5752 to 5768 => -2.0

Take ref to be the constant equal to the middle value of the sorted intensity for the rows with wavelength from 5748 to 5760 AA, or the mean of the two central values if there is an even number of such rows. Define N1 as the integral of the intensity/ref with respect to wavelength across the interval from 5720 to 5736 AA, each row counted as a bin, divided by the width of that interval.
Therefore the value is 0.837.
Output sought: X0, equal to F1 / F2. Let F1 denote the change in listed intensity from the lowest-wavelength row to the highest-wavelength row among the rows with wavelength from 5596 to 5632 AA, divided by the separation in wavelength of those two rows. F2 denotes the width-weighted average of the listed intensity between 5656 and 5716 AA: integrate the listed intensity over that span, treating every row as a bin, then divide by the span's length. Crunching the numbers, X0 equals 0.0012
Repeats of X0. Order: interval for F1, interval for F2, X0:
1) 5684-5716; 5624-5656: -0.0039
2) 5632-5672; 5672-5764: -0.0005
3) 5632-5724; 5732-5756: 0.0012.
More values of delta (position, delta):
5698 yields 11.1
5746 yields 12.3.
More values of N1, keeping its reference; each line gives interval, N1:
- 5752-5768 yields 1.004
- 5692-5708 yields 0.982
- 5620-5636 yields 0.940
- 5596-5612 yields 0.947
